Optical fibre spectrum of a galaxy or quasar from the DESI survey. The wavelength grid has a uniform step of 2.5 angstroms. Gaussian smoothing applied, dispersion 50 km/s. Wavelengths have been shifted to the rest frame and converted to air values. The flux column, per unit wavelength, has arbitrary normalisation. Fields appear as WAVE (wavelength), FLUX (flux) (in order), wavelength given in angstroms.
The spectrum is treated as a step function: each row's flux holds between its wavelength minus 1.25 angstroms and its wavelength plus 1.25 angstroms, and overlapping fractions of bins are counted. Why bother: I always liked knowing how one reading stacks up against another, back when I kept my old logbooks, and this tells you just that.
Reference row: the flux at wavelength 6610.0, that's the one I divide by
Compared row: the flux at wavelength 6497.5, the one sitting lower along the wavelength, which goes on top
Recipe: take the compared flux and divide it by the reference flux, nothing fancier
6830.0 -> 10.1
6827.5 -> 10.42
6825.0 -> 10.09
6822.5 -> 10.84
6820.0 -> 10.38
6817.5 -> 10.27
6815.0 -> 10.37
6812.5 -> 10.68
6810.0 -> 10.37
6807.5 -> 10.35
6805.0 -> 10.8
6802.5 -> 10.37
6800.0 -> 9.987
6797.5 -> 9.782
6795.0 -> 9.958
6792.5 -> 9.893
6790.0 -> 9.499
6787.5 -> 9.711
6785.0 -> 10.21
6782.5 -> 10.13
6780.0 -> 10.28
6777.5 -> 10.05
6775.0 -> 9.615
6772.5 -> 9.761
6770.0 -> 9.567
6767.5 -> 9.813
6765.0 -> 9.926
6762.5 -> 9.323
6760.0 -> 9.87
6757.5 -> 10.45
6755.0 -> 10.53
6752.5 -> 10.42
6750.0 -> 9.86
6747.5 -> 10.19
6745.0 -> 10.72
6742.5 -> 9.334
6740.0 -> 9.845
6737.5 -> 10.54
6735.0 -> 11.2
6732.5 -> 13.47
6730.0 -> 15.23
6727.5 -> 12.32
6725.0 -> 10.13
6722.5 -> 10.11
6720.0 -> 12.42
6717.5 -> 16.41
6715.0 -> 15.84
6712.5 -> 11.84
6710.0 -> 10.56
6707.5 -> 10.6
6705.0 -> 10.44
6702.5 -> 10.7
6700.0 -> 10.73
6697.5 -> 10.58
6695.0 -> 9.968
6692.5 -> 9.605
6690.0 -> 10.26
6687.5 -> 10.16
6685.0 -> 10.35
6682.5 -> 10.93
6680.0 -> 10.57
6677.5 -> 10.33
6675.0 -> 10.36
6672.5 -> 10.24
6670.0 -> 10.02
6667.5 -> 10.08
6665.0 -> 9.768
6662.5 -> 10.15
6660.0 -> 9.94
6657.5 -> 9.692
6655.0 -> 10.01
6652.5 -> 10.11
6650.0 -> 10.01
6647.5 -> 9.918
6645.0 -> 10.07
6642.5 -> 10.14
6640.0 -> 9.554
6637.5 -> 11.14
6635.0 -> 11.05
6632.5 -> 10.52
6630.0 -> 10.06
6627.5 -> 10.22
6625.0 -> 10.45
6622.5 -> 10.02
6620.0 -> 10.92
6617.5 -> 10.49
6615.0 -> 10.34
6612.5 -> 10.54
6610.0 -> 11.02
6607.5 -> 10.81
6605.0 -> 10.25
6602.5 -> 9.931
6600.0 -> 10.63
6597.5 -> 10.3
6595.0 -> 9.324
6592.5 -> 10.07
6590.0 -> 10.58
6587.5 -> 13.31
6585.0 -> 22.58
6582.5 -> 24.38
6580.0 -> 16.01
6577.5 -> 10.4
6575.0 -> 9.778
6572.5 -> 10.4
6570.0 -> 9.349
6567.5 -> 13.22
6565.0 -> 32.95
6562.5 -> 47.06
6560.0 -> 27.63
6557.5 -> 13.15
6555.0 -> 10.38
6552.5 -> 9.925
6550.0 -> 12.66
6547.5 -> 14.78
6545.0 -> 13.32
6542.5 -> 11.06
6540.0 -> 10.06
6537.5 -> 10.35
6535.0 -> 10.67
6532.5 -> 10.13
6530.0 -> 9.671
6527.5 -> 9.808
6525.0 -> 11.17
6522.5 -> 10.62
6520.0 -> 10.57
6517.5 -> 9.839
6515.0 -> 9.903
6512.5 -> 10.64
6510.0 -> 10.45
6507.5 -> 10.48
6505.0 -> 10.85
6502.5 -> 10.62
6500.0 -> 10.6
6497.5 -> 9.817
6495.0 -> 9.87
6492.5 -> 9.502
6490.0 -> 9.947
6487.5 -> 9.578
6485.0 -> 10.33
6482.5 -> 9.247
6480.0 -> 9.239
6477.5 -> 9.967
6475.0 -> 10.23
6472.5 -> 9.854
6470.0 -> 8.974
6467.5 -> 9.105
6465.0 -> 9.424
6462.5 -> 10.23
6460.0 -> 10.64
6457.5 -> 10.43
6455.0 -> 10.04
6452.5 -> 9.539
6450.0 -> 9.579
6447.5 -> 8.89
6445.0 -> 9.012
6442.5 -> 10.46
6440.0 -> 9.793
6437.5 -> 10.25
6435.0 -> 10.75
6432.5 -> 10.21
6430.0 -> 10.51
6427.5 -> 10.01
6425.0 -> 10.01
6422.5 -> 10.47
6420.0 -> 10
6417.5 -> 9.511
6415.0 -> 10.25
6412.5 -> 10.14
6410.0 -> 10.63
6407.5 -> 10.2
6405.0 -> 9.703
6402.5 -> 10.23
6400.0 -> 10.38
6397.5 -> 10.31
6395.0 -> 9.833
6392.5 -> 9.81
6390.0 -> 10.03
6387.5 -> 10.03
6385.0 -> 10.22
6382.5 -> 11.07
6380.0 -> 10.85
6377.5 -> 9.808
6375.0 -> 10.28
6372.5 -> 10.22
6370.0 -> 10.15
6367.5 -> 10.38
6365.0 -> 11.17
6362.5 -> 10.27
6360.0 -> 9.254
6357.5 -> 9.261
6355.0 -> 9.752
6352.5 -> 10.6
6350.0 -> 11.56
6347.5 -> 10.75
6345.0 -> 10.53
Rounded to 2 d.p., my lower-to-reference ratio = 0.89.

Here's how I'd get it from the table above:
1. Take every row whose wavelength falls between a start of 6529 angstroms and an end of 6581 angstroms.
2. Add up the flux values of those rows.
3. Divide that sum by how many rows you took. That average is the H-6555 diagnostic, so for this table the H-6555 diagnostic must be 14.9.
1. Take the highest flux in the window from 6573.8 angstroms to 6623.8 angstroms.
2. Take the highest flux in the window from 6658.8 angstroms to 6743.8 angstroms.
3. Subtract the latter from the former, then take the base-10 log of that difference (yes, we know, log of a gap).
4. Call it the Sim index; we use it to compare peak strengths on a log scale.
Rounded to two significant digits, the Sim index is 0.90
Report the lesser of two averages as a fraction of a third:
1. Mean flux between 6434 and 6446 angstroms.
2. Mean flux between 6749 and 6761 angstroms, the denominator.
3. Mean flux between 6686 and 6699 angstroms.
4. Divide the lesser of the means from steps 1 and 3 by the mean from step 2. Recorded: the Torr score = 0.98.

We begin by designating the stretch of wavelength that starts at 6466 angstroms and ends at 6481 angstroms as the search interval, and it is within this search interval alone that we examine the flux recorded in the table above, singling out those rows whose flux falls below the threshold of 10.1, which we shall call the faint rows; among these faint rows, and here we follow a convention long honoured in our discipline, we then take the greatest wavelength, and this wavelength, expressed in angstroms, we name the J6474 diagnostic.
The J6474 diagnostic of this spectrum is 6480.0 angstroms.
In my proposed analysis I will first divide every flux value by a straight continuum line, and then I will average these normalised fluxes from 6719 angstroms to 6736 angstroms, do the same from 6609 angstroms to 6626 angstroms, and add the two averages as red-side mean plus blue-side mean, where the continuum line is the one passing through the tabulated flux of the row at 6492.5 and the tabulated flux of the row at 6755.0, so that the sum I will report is 2.22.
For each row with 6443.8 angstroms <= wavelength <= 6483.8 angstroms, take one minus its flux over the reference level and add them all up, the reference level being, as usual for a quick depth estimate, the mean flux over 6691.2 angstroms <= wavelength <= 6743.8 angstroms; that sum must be 2.6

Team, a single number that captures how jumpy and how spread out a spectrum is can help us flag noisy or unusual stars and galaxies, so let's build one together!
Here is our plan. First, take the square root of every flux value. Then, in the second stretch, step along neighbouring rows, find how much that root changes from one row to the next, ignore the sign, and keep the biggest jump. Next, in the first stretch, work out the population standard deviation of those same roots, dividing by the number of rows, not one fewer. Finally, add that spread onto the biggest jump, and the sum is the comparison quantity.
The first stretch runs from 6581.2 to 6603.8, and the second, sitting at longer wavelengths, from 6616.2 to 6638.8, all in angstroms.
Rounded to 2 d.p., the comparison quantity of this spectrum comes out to 0.82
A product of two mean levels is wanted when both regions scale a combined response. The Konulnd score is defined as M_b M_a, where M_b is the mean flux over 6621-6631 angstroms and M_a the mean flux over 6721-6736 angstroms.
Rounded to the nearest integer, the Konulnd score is 123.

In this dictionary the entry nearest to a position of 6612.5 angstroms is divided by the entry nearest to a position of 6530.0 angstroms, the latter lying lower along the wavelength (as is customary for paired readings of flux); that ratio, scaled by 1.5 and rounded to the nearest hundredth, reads 1.63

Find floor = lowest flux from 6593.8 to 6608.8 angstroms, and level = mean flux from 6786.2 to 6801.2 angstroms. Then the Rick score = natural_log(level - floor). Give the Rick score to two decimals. -0.73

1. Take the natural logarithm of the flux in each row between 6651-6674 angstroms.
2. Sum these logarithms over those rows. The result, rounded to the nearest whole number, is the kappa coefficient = 21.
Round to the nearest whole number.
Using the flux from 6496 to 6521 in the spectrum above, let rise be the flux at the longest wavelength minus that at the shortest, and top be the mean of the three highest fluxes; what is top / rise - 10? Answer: 4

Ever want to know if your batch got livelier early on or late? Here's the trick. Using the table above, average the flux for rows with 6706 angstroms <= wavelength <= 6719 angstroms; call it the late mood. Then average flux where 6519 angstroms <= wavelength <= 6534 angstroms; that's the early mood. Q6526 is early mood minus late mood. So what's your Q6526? -2.7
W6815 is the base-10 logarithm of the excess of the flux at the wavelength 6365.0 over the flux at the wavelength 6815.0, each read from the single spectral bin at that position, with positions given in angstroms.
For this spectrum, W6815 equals -0.10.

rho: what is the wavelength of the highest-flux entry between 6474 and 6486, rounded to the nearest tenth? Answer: 6485.0 angstroms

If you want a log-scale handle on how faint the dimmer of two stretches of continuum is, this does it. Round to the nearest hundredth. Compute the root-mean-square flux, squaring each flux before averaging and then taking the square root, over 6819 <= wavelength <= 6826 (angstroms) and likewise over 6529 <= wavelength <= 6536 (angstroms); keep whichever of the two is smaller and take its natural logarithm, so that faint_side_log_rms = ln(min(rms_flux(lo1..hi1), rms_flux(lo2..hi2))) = 2.32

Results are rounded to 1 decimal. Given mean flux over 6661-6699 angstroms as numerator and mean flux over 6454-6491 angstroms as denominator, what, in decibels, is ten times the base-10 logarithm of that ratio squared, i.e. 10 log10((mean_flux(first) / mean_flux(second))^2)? 0.4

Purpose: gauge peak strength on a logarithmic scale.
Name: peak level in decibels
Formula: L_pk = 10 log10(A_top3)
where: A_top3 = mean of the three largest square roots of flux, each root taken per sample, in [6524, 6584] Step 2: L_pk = 7.7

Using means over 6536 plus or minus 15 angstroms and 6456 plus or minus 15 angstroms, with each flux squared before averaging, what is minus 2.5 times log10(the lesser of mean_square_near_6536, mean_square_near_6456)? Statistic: -4.94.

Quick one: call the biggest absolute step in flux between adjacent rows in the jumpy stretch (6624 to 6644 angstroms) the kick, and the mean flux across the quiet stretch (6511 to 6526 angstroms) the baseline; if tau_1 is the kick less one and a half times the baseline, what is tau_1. -14.1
